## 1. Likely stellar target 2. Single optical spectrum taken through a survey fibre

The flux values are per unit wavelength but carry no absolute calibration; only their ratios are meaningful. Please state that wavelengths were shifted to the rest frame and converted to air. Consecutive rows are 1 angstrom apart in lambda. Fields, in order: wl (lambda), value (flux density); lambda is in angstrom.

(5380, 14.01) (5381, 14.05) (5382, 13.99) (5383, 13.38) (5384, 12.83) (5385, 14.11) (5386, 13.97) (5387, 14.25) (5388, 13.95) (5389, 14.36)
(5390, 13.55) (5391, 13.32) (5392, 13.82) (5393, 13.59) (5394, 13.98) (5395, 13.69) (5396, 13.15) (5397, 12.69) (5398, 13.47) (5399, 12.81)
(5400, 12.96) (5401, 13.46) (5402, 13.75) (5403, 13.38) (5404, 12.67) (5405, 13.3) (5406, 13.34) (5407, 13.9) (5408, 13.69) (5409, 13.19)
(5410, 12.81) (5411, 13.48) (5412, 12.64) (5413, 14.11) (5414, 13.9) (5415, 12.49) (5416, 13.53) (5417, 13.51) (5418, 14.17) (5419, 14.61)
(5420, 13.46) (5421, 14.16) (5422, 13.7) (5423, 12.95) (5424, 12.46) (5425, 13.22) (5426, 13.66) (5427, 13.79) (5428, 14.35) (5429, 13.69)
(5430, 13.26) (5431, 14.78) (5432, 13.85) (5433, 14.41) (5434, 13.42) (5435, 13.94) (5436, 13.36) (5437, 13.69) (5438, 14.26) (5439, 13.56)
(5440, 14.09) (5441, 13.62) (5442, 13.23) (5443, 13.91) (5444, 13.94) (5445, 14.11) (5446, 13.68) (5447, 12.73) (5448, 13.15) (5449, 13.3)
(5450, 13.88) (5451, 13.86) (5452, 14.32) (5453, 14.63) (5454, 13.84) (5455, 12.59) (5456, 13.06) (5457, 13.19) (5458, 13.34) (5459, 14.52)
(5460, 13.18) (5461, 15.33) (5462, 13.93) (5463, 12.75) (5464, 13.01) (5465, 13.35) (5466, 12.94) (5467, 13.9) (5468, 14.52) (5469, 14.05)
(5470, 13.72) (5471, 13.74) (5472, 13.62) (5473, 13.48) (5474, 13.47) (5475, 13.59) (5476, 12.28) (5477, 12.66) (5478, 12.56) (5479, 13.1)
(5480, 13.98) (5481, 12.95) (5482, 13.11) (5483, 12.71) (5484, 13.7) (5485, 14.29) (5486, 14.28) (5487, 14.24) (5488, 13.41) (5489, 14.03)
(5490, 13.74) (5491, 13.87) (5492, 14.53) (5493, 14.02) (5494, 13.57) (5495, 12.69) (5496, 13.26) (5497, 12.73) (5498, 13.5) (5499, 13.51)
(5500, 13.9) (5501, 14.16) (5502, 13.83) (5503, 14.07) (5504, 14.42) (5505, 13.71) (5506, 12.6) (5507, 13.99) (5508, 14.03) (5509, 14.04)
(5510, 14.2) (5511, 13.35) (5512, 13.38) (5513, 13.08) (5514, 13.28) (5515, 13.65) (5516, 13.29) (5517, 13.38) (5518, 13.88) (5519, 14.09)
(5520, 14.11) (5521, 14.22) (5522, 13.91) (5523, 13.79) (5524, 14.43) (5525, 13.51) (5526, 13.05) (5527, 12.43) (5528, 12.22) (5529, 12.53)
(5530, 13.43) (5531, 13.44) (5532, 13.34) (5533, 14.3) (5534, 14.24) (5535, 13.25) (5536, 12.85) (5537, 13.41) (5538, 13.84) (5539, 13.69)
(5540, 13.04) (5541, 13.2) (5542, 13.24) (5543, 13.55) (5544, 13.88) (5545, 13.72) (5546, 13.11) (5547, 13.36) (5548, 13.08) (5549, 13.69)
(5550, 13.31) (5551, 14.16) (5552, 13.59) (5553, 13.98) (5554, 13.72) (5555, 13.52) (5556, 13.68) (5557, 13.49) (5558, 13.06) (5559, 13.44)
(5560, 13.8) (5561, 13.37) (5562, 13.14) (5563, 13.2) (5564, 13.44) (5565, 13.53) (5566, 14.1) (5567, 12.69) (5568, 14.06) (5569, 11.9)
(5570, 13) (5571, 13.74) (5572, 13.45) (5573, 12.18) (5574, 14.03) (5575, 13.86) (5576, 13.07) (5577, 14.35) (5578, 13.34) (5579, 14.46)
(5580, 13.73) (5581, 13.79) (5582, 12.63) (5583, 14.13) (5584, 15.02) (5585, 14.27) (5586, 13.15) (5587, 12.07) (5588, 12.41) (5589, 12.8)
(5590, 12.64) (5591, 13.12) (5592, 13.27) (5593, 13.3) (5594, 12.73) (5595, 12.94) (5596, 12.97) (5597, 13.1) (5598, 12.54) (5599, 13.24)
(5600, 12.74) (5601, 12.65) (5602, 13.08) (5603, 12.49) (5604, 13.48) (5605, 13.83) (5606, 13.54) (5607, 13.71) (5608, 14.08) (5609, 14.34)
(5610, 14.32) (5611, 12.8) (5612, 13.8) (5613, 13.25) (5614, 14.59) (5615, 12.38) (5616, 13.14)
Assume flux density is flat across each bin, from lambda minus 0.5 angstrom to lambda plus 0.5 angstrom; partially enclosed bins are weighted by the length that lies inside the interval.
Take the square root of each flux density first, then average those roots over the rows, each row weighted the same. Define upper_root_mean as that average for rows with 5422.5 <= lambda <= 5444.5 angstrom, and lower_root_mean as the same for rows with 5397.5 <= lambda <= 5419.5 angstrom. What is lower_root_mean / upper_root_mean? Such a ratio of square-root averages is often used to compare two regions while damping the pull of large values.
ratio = 0.990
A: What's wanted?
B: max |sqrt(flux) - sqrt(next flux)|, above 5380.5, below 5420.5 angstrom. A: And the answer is 0.201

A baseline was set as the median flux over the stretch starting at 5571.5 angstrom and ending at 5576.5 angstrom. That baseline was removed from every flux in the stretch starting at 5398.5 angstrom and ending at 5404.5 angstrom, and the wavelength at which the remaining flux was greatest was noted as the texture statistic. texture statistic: 5402 angstrom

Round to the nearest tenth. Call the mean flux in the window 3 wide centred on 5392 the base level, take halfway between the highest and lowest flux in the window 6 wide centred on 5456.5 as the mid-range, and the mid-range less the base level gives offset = 0.0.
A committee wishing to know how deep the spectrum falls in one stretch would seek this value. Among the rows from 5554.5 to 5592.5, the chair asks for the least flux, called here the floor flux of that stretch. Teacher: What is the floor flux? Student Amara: 11.9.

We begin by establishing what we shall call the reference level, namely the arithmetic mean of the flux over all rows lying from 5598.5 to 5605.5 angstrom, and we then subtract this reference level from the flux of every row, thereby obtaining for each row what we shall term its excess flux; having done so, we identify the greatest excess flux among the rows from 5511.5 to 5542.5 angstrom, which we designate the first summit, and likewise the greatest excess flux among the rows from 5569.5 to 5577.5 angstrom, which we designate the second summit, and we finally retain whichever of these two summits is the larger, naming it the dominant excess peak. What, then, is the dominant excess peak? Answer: 1.4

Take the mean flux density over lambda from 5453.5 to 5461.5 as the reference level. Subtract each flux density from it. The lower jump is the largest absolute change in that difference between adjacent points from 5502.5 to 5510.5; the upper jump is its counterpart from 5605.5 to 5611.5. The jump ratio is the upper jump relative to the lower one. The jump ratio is 1.1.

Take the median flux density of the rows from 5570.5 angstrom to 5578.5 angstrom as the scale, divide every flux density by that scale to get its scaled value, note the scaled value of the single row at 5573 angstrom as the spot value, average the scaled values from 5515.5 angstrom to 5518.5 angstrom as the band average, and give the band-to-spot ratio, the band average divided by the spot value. 1.11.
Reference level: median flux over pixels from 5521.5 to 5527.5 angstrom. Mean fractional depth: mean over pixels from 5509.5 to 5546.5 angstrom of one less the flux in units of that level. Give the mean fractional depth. 0.011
